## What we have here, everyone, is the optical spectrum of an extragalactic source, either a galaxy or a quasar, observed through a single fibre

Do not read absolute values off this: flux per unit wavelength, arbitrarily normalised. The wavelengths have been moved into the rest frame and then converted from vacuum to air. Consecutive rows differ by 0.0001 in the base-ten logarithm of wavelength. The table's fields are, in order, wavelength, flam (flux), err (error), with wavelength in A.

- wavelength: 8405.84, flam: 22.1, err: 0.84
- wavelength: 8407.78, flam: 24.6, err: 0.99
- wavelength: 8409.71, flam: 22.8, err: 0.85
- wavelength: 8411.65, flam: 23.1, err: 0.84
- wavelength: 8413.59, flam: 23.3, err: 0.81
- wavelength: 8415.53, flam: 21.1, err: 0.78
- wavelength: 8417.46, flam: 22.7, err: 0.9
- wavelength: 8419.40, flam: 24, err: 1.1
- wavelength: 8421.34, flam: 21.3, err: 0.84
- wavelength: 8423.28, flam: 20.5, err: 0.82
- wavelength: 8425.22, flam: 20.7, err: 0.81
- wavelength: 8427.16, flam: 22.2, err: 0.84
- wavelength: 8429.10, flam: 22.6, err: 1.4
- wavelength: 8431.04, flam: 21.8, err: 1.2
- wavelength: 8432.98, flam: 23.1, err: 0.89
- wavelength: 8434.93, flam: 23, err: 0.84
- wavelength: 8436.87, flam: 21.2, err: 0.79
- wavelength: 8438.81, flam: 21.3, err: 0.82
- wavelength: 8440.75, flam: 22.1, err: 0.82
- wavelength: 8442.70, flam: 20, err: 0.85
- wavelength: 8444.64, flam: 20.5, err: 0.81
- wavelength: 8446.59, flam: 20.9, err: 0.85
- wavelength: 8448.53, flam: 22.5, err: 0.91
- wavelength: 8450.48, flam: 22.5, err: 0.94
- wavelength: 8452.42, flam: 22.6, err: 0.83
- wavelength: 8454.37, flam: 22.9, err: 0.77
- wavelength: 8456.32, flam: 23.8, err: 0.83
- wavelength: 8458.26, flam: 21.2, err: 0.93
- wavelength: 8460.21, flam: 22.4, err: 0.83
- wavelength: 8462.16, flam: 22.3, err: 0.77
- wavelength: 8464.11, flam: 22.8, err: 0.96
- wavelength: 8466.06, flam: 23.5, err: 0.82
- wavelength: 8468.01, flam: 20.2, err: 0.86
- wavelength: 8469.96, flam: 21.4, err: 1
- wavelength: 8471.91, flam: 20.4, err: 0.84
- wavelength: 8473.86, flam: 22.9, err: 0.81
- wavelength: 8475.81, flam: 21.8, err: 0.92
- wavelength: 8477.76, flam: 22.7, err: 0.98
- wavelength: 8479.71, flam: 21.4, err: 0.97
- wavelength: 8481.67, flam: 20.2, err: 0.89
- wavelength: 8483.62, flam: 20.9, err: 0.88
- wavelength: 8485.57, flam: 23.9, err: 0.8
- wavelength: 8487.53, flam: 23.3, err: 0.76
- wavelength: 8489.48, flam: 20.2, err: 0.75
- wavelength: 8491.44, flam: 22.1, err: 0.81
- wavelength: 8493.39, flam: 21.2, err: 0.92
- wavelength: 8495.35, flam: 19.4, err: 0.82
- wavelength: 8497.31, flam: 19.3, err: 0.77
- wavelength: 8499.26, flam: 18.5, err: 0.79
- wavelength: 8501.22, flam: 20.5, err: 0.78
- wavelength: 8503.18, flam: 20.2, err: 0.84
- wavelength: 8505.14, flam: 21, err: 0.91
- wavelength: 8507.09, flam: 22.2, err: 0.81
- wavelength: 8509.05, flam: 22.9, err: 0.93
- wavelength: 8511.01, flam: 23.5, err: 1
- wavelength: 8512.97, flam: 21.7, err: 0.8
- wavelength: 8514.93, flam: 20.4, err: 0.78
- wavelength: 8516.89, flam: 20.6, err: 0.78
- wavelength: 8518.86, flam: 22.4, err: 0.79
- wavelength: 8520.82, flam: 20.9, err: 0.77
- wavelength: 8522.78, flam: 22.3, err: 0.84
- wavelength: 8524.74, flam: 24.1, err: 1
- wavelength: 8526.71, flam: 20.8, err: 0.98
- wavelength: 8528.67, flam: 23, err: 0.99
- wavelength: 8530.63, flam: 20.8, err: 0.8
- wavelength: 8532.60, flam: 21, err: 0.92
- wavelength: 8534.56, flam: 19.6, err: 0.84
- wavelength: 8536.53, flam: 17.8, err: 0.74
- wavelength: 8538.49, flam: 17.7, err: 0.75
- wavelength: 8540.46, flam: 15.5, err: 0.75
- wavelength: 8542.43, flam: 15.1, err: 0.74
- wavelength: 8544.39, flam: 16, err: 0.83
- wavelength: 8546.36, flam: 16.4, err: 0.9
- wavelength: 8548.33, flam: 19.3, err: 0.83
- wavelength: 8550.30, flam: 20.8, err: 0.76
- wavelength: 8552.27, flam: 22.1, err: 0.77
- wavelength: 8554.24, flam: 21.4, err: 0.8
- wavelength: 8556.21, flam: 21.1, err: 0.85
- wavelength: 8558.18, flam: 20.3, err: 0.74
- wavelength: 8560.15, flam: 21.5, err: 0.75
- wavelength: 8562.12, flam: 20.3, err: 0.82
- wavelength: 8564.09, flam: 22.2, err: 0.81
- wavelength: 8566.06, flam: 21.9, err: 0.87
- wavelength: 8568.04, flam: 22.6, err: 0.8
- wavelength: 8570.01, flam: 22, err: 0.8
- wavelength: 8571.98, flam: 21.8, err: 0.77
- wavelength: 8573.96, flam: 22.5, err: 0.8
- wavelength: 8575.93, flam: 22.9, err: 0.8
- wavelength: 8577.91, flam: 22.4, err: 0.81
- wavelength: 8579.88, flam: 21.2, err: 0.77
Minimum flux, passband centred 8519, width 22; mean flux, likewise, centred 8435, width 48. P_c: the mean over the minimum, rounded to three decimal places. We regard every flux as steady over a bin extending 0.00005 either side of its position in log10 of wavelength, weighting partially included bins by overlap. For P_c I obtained 1.080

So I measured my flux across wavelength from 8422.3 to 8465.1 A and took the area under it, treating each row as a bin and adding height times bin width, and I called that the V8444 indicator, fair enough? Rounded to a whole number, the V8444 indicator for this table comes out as 939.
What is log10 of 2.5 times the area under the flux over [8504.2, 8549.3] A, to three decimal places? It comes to 3.358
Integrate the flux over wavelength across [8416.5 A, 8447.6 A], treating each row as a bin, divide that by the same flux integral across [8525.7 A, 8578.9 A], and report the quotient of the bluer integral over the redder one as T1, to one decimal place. 0.6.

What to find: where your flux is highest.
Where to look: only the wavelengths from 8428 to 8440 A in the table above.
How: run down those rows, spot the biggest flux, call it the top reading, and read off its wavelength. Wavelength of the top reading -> 8432.98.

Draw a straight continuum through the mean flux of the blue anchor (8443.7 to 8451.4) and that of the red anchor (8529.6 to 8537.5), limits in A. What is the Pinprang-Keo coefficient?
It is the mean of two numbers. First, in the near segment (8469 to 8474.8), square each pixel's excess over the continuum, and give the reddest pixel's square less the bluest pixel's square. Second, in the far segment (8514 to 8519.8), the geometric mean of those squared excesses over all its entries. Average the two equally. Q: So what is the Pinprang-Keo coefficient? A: 1.9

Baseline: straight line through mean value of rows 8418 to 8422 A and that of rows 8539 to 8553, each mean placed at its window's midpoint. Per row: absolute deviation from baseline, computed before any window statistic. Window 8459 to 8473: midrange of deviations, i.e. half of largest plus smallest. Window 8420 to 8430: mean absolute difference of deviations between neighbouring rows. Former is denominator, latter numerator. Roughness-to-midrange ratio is 0.46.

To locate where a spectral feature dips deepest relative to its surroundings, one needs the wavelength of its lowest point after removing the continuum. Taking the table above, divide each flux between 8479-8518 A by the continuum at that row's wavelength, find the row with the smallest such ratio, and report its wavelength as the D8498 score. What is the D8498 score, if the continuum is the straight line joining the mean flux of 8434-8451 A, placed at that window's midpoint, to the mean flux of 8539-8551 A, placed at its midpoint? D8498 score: 8499.26 A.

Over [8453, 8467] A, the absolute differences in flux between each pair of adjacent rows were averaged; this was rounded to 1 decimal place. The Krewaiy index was 1.0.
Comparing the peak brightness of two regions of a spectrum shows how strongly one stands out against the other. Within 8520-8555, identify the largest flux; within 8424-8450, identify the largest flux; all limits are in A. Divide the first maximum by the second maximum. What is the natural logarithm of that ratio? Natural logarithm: 0.04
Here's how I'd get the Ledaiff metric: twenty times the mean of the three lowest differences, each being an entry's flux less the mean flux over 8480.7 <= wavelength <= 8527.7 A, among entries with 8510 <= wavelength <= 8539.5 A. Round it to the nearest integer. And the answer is -60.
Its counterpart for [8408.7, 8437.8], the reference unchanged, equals -12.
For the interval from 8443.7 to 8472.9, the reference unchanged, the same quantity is -20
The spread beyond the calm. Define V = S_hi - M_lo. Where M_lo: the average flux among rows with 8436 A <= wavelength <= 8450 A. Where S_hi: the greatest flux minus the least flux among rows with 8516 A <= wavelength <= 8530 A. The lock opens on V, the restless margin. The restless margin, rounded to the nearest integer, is -18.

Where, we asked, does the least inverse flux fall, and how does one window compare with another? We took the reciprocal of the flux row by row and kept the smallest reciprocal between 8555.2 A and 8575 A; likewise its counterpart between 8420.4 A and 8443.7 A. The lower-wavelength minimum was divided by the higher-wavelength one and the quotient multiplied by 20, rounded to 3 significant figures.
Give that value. 19.6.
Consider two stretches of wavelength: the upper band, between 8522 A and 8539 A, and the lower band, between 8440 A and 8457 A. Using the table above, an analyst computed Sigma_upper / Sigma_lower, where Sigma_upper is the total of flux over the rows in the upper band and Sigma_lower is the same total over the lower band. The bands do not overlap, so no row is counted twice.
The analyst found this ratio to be 0.95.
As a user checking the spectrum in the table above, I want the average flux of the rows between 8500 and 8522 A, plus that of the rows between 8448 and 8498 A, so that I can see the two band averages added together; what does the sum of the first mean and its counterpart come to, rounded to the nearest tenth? 43.3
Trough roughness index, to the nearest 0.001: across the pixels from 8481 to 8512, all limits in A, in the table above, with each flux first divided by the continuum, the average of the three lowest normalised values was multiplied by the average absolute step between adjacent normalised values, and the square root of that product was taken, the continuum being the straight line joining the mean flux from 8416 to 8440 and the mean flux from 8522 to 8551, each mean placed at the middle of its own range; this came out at 0.239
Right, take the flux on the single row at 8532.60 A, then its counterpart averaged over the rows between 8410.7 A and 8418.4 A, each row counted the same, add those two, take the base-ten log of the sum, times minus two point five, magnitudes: -4.10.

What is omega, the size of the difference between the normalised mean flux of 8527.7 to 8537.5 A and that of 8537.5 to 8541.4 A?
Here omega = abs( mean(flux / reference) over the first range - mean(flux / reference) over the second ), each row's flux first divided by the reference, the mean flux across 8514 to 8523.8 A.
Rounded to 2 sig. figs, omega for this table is 0.18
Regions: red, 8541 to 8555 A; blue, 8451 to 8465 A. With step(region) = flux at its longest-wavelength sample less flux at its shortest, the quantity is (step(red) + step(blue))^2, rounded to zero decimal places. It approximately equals 42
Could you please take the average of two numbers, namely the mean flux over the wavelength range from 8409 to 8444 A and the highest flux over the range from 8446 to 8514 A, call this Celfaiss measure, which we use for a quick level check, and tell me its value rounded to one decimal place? 23.0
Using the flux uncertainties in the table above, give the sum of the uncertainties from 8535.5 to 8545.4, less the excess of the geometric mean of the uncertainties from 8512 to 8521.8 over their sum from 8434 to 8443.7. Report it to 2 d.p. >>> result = 7.15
